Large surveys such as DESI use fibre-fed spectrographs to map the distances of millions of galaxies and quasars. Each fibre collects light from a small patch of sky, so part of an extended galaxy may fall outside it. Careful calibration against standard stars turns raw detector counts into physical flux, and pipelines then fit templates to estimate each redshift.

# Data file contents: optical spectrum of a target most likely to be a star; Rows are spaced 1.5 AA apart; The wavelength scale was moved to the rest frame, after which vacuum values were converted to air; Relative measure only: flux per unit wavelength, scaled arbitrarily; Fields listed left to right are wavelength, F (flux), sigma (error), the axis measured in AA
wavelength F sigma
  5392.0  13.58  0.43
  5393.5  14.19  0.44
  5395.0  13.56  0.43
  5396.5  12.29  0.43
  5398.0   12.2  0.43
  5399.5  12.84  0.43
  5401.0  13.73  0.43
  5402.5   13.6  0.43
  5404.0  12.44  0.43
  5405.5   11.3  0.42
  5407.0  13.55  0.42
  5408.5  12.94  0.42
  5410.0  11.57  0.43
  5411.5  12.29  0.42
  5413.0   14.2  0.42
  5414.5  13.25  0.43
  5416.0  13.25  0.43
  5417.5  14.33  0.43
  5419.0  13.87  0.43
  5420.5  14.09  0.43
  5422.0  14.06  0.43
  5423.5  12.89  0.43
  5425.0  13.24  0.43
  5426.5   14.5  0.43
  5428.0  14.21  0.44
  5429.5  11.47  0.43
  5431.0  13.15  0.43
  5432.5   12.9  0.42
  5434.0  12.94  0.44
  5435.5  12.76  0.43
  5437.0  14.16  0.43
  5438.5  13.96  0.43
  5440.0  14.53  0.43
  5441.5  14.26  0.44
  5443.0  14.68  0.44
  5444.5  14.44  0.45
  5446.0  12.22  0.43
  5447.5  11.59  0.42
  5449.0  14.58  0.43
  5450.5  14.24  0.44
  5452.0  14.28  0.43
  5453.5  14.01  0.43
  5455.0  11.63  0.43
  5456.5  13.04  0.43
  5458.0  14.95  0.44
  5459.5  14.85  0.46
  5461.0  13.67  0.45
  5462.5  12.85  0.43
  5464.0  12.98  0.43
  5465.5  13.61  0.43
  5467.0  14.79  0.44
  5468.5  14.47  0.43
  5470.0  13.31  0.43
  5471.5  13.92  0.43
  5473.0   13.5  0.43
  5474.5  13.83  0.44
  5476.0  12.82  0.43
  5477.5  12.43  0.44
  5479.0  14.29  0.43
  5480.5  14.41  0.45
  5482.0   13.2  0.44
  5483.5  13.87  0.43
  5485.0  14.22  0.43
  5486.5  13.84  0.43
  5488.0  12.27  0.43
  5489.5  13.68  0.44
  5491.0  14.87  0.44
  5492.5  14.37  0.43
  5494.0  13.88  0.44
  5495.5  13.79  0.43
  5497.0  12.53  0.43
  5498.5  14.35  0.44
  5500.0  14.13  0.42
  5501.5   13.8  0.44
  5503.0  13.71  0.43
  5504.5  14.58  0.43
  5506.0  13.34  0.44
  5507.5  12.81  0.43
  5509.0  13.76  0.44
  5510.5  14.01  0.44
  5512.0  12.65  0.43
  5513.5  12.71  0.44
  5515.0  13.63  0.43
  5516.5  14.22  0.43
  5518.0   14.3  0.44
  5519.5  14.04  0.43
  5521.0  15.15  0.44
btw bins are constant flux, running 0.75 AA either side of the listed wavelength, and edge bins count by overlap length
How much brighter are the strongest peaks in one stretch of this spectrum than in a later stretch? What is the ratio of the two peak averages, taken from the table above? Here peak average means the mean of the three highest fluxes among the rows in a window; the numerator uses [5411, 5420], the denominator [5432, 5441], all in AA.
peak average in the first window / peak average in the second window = 0.99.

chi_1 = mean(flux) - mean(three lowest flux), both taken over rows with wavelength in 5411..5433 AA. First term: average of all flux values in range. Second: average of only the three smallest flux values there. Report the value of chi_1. 1.2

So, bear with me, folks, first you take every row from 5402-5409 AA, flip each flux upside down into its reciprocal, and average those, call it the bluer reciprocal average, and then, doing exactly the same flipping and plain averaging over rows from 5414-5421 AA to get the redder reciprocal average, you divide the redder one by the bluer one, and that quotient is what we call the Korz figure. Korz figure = 0.92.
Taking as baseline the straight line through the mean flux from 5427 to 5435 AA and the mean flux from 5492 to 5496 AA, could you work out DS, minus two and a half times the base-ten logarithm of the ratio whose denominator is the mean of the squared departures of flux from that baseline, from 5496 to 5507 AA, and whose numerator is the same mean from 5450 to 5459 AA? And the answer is -1.0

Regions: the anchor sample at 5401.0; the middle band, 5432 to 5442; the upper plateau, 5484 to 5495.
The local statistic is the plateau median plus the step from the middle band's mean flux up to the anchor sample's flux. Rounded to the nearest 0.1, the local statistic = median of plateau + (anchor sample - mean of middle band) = 14.0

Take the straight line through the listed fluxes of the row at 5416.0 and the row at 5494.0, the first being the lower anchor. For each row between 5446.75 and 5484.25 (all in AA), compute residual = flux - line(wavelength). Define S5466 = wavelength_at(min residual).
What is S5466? 5455.0 AA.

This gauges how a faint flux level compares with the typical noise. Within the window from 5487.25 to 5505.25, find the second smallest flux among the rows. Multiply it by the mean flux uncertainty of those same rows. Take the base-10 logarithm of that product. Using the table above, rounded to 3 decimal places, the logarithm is 0.735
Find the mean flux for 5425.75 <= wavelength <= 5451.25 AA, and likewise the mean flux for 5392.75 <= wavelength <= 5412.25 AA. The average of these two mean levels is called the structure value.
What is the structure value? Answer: 13.2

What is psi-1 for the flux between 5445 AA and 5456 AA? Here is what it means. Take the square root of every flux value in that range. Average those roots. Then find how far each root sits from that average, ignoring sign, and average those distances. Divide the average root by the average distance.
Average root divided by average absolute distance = 22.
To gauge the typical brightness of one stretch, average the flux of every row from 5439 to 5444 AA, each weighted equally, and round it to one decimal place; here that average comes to 14.5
